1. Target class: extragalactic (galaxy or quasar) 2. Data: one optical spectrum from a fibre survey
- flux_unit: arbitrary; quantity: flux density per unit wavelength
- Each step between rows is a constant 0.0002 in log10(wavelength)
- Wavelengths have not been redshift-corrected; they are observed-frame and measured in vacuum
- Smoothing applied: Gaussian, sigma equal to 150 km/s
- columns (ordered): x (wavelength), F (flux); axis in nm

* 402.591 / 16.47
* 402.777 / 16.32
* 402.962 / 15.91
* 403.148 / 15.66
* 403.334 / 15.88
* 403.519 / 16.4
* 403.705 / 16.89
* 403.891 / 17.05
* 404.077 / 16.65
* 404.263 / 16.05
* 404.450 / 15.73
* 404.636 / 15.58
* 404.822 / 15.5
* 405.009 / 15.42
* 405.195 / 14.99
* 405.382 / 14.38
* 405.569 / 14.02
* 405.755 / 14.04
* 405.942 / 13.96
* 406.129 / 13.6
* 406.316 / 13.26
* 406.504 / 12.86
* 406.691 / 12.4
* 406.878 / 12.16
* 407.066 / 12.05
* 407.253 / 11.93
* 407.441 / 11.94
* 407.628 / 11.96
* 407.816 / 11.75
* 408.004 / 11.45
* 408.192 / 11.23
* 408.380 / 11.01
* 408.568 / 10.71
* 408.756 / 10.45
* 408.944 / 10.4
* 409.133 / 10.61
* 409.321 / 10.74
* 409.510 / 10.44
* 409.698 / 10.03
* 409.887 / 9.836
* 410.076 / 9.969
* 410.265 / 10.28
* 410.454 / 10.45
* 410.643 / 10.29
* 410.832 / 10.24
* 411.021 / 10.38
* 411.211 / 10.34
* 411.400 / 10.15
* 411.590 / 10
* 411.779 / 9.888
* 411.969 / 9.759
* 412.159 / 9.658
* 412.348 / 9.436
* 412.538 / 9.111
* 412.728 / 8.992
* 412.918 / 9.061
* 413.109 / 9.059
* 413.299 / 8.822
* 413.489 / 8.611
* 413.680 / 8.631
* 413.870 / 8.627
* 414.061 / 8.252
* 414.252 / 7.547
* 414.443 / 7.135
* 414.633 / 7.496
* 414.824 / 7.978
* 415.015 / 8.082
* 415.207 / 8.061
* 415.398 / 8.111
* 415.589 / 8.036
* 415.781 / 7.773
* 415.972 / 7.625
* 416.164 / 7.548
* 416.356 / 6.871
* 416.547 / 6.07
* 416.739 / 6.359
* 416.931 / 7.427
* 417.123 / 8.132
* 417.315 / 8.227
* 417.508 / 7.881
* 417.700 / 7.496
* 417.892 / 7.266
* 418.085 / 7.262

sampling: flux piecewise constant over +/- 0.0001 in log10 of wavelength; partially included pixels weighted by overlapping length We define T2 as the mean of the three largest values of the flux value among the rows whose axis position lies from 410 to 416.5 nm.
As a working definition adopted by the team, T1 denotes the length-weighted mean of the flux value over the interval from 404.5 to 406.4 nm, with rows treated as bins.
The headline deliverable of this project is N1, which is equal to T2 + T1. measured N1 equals 25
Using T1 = 14.5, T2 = 10.4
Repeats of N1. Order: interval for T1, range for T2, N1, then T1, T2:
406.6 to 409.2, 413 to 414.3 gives 20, 11.4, 8.8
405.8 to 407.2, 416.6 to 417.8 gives 21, 12.9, 8.1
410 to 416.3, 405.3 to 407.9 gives 23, 8.9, 14.1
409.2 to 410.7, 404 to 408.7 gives 26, 10.3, 16.1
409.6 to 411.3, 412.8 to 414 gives 19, 10.2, 9.0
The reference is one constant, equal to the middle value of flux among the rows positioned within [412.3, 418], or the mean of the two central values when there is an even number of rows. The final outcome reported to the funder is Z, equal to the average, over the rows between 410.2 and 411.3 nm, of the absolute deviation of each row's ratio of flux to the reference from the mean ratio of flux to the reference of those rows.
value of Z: 0.007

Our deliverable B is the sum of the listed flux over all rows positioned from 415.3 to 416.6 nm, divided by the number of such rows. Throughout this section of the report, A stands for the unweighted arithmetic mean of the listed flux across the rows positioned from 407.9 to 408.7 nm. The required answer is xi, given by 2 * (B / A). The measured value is 1.3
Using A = 11.1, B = 7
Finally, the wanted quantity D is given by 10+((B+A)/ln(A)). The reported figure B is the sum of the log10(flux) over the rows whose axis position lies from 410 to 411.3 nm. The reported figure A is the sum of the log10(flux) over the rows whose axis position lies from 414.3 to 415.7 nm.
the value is 17.3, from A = 6.3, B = 7.1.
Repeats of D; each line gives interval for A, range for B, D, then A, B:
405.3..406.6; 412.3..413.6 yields 17.1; 8.0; 6.7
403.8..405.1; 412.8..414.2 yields 17.0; 8.4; 6.6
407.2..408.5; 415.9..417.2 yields 16.7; 7.5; 6.0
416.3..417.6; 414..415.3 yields 16.8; 6.0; 6.2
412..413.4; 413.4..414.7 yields 16.8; 6.7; 6.3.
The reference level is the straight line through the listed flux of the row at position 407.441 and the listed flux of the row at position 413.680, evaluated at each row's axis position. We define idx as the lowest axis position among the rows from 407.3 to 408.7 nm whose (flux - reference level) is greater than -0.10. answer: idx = 407.441 nm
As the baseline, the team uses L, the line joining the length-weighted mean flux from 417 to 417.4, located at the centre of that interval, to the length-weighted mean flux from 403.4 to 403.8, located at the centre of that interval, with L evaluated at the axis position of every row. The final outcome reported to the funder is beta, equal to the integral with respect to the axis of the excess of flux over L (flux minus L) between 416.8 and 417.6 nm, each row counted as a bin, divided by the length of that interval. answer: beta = -0.3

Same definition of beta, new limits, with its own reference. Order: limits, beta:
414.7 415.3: -1.5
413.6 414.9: -2.0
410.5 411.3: -1.7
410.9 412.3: -1.6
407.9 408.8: -2.6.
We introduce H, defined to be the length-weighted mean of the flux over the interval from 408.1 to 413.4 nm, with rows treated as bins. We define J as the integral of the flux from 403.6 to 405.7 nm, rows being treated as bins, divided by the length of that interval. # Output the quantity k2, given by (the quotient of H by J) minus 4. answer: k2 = -3.36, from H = 10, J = 15.6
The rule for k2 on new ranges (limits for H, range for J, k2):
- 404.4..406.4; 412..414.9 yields -2.30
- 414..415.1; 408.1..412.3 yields -3.25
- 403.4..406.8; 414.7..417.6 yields -2.04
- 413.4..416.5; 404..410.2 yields -3.38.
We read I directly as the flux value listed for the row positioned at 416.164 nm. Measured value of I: 7.548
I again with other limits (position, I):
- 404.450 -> 15.73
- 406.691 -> 12.4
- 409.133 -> 10.61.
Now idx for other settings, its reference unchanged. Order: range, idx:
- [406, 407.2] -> 406.129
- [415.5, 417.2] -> 415.589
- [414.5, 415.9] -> 414.824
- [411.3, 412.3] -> 411.400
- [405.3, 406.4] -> 405.382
